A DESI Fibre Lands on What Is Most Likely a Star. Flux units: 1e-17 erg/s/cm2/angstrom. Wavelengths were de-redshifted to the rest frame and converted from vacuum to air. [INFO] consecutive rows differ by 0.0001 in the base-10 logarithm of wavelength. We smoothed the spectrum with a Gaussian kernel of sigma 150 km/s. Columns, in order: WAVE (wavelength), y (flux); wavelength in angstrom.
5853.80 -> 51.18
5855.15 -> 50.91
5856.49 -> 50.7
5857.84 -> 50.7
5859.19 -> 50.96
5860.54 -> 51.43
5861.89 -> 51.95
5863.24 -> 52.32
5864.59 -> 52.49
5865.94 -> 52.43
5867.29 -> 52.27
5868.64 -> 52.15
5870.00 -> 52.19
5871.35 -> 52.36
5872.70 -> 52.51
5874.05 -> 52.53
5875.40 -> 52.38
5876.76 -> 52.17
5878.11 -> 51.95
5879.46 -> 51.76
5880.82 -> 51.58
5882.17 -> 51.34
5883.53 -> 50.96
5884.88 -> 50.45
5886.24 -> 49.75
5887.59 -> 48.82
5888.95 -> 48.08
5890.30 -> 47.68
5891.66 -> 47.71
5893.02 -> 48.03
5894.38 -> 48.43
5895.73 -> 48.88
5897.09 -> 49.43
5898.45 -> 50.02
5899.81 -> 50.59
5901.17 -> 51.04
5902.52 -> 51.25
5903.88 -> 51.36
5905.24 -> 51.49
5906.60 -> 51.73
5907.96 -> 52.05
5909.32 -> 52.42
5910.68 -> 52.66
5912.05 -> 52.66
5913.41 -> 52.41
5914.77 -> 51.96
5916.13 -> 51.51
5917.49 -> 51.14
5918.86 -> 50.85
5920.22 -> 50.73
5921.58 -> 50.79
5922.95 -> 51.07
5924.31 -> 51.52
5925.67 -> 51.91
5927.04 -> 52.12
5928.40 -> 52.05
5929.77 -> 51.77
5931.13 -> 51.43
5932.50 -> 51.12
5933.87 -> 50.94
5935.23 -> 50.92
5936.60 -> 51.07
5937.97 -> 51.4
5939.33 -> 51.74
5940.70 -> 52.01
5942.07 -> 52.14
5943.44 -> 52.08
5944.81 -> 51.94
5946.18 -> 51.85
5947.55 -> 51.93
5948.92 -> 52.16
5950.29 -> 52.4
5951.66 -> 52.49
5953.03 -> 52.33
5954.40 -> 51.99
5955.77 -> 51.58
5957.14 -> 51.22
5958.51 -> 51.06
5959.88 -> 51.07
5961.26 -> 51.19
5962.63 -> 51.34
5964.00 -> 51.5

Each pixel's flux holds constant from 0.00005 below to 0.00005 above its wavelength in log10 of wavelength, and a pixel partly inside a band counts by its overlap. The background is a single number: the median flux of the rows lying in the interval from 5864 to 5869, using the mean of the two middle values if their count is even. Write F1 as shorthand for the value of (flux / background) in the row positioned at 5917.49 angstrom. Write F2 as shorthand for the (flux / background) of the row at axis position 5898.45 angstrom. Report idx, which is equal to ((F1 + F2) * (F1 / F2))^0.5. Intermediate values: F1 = 0.977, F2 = 0.96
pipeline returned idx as 1.41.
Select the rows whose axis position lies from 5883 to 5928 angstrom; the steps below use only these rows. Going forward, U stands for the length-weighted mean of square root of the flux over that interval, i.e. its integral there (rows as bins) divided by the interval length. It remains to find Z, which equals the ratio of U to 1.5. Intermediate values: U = 7.12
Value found 4.75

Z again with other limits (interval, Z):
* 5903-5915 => 4.81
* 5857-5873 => 4.80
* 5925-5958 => 4.80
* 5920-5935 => 4.78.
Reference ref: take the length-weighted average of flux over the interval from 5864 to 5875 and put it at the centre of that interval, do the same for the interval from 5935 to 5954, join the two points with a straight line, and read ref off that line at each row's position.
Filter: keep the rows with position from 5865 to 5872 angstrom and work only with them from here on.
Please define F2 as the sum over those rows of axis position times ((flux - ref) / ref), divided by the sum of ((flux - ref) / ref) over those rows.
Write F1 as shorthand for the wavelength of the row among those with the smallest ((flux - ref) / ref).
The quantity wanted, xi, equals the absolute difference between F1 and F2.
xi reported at 0.3 angstrom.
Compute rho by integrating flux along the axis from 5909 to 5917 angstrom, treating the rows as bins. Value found 418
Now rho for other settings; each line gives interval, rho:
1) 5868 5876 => 419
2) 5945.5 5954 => 444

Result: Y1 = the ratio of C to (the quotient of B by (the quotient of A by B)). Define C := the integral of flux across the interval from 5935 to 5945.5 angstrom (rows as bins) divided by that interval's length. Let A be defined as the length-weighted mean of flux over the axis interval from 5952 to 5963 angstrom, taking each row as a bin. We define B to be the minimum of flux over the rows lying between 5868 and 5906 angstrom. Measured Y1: 1.17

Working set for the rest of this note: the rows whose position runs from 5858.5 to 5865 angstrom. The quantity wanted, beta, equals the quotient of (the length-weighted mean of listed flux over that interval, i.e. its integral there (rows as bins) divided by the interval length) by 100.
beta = 0.518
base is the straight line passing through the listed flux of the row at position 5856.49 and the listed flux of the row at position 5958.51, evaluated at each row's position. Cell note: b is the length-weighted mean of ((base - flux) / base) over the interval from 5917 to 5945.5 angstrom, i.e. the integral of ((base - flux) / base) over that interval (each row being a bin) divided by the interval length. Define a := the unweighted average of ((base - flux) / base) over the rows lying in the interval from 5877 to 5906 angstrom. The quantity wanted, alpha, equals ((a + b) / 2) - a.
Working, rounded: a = 0.016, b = -0.010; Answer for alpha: -0.013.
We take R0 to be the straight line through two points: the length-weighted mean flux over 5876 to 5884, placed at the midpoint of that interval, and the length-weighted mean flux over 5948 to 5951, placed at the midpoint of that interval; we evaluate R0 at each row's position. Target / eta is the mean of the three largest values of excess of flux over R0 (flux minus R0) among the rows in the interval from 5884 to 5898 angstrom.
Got -1.8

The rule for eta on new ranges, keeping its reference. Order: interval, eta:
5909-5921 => 0.7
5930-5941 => -0.4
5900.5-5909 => -0.1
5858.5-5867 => 1.0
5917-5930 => 0.0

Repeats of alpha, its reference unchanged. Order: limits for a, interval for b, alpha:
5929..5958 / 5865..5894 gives 0.006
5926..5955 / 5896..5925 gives 0.004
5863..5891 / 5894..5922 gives 0.003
